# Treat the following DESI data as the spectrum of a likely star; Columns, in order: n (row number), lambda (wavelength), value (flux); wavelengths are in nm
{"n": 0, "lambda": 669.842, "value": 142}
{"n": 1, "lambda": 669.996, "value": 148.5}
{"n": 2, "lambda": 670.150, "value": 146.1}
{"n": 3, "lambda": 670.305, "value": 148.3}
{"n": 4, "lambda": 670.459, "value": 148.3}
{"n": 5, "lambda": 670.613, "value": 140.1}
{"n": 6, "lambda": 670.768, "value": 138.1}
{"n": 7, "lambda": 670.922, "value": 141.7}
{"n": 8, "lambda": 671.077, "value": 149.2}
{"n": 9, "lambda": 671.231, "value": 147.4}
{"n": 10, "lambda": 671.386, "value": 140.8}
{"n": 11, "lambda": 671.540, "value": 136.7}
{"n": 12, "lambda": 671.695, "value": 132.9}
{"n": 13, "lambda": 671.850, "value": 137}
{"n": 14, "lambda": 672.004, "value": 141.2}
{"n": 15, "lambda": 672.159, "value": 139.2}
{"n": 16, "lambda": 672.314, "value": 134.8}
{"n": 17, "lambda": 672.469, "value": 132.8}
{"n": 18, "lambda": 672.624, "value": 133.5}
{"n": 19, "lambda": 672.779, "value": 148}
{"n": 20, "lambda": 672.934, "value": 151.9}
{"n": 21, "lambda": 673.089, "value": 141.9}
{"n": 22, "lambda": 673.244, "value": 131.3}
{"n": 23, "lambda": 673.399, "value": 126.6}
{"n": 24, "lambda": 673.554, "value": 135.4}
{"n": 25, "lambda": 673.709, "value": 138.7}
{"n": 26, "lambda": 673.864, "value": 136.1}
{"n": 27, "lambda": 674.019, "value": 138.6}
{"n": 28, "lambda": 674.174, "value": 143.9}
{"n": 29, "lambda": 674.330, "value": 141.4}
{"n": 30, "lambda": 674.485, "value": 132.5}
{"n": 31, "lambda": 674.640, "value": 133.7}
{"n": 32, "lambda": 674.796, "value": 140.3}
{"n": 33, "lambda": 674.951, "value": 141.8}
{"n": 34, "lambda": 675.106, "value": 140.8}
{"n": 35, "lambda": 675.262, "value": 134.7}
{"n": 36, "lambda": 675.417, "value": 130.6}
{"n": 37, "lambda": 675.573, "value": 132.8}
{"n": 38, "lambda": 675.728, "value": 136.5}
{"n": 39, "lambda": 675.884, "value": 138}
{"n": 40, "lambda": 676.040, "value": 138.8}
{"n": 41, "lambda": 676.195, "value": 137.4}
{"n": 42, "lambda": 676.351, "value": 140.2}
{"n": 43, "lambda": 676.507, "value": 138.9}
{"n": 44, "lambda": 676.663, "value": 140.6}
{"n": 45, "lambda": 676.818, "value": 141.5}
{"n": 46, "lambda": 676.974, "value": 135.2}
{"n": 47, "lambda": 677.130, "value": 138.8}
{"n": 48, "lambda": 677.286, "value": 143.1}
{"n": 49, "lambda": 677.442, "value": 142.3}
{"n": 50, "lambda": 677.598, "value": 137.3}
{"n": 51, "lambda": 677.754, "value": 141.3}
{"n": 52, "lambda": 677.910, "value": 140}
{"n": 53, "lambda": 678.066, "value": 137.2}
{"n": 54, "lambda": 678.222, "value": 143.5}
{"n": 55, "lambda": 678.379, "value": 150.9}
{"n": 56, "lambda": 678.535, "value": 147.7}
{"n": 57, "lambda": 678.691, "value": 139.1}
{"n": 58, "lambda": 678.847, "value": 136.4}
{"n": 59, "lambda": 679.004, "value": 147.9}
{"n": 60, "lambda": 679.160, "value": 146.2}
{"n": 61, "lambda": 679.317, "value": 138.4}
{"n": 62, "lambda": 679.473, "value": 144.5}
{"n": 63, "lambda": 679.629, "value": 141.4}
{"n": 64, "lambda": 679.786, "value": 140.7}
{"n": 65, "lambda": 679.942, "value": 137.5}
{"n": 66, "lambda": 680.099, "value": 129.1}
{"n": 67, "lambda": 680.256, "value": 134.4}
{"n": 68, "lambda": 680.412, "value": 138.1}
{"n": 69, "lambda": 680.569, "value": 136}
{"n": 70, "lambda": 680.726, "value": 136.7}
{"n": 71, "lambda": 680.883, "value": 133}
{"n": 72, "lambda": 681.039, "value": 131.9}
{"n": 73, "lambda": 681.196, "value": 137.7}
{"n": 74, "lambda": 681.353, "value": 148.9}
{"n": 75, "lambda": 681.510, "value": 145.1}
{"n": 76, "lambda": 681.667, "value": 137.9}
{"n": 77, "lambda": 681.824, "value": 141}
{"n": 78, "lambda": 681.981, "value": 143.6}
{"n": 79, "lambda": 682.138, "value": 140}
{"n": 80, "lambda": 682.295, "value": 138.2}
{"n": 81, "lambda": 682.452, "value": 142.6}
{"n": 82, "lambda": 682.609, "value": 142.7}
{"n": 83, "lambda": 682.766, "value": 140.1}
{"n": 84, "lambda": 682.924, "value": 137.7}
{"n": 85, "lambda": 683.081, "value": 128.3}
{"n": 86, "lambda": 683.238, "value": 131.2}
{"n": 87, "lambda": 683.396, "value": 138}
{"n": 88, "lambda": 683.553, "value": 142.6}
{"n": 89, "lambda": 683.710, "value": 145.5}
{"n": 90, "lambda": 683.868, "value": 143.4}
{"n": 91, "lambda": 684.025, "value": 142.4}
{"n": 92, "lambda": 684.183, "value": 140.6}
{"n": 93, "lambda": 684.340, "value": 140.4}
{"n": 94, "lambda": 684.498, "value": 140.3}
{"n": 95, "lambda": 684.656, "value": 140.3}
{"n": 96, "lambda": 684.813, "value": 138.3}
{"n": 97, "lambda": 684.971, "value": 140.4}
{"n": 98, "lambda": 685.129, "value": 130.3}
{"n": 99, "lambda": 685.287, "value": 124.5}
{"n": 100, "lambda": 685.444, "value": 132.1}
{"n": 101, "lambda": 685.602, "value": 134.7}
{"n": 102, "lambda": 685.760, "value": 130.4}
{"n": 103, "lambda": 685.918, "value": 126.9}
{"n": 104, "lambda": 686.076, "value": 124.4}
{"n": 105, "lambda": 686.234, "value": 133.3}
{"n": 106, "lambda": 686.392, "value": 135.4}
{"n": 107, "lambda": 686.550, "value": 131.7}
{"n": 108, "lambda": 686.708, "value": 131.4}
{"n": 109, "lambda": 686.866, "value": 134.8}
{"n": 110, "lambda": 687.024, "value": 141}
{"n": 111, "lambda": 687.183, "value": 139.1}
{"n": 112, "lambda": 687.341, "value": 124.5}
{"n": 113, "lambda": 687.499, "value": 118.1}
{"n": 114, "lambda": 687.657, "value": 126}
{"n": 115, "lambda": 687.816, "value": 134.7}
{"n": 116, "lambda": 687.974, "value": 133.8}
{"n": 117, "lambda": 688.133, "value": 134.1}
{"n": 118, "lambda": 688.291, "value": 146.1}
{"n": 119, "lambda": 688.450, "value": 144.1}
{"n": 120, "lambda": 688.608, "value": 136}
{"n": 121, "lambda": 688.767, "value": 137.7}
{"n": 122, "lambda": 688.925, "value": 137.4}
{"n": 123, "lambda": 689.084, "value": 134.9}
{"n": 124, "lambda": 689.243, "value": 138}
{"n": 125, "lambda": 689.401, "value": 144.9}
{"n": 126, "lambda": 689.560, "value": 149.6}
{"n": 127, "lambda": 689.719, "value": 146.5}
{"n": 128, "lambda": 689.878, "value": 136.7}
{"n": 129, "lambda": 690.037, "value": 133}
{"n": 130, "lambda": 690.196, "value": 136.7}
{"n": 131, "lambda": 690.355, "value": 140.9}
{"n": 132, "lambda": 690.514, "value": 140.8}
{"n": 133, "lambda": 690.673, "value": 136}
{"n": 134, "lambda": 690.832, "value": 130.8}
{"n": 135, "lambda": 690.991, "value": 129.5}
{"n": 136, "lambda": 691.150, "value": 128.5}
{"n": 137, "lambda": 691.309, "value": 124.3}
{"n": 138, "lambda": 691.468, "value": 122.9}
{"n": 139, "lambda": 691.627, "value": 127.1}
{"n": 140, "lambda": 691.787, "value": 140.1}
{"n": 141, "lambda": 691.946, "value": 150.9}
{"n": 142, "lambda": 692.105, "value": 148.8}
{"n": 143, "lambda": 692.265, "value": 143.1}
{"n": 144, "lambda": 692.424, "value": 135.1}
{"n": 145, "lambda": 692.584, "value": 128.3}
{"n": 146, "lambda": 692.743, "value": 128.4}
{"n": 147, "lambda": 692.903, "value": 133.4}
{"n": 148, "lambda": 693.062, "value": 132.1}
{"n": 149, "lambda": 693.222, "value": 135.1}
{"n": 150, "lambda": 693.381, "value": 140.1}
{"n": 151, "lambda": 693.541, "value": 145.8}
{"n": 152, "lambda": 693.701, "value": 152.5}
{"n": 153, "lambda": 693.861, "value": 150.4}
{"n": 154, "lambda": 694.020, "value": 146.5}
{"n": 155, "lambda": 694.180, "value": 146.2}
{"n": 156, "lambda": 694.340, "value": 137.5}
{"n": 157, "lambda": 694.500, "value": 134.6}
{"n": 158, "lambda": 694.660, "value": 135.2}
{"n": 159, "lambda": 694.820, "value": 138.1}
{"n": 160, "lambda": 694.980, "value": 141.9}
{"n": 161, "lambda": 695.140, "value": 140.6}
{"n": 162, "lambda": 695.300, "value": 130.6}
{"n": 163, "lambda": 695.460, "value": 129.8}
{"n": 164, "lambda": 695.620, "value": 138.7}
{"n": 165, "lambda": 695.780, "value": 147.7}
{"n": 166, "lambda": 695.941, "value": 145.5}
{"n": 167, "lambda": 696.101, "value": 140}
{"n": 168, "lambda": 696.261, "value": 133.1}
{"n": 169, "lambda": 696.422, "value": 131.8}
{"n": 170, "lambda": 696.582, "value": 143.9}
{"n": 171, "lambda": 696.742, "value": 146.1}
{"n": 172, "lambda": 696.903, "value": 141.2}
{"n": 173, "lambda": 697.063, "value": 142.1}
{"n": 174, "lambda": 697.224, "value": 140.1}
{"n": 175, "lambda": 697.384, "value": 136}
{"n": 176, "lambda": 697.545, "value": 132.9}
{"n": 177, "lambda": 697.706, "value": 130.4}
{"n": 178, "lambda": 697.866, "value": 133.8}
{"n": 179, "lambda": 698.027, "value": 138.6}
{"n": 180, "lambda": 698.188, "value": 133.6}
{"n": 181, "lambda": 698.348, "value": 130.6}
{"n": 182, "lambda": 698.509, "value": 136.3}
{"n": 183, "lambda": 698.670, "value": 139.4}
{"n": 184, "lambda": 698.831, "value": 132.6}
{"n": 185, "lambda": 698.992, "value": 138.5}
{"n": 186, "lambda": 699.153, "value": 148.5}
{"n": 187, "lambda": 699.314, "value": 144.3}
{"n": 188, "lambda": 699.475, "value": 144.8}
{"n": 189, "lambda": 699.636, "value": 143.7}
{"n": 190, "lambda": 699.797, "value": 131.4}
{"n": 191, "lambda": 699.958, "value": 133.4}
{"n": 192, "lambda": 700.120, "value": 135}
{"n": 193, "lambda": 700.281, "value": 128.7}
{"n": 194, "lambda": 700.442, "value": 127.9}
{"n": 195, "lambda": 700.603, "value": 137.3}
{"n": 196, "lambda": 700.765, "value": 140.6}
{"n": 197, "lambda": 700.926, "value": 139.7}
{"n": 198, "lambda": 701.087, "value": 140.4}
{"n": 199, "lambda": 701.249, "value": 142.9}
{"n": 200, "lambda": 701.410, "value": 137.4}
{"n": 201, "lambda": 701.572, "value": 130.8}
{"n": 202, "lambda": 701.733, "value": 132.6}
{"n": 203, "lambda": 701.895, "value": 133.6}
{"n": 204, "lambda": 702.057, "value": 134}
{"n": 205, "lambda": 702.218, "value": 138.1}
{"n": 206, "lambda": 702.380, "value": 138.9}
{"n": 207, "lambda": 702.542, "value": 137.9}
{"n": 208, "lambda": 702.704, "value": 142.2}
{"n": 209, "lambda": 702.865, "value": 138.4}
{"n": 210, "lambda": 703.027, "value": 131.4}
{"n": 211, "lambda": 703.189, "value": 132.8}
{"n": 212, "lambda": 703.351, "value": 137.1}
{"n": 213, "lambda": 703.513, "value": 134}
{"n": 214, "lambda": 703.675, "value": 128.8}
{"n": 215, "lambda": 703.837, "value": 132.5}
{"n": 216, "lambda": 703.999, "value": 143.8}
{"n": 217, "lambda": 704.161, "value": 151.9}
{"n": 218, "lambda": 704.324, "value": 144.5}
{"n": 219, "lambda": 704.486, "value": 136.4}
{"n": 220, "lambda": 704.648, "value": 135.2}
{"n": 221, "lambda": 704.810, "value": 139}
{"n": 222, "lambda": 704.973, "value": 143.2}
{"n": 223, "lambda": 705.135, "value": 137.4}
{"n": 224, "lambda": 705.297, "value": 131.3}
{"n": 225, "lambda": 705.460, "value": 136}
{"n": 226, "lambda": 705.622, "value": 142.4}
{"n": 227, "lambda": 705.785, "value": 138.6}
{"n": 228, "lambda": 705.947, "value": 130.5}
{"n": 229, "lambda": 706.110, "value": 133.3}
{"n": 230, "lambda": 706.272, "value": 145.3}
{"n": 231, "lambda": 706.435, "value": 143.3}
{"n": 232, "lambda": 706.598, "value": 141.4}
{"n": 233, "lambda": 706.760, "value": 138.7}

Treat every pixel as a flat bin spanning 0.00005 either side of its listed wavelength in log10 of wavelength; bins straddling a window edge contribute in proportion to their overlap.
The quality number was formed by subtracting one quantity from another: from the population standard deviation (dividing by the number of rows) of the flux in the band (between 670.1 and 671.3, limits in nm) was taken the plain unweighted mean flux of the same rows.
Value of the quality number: -141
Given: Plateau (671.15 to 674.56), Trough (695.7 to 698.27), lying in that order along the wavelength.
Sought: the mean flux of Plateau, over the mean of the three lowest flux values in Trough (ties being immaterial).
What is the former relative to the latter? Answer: 1.05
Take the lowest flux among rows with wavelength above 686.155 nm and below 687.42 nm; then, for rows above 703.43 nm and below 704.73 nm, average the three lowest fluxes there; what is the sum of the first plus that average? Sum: 256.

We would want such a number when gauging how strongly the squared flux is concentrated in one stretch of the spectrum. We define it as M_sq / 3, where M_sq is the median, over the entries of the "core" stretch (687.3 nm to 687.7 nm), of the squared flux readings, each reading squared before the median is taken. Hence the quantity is 5167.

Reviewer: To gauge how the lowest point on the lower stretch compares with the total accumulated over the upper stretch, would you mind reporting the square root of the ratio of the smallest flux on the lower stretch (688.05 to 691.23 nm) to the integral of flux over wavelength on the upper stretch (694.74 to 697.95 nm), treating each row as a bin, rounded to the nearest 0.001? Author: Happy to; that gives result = 0.538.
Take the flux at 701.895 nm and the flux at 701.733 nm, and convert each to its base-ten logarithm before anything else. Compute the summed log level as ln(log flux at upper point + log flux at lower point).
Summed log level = 1.45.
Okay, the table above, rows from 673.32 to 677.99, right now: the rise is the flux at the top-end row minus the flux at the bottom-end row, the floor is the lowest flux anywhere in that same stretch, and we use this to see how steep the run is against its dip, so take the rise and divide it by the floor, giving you 0.11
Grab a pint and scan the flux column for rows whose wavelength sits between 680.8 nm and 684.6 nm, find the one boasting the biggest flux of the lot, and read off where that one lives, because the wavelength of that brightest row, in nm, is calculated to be 681.353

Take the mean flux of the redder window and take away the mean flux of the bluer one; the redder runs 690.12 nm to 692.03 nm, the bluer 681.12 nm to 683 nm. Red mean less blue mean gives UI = -7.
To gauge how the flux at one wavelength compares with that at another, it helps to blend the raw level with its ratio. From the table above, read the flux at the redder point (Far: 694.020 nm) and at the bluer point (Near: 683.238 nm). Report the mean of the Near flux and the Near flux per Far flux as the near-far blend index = 66.0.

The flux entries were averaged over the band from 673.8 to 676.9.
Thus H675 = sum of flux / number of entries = 138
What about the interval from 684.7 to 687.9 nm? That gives 132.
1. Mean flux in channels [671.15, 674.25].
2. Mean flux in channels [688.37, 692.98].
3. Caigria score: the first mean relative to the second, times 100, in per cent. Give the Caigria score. 101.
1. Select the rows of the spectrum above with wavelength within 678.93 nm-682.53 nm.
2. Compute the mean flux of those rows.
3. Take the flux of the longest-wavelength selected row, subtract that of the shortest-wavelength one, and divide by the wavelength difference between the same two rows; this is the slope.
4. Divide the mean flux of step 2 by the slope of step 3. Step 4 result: -91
